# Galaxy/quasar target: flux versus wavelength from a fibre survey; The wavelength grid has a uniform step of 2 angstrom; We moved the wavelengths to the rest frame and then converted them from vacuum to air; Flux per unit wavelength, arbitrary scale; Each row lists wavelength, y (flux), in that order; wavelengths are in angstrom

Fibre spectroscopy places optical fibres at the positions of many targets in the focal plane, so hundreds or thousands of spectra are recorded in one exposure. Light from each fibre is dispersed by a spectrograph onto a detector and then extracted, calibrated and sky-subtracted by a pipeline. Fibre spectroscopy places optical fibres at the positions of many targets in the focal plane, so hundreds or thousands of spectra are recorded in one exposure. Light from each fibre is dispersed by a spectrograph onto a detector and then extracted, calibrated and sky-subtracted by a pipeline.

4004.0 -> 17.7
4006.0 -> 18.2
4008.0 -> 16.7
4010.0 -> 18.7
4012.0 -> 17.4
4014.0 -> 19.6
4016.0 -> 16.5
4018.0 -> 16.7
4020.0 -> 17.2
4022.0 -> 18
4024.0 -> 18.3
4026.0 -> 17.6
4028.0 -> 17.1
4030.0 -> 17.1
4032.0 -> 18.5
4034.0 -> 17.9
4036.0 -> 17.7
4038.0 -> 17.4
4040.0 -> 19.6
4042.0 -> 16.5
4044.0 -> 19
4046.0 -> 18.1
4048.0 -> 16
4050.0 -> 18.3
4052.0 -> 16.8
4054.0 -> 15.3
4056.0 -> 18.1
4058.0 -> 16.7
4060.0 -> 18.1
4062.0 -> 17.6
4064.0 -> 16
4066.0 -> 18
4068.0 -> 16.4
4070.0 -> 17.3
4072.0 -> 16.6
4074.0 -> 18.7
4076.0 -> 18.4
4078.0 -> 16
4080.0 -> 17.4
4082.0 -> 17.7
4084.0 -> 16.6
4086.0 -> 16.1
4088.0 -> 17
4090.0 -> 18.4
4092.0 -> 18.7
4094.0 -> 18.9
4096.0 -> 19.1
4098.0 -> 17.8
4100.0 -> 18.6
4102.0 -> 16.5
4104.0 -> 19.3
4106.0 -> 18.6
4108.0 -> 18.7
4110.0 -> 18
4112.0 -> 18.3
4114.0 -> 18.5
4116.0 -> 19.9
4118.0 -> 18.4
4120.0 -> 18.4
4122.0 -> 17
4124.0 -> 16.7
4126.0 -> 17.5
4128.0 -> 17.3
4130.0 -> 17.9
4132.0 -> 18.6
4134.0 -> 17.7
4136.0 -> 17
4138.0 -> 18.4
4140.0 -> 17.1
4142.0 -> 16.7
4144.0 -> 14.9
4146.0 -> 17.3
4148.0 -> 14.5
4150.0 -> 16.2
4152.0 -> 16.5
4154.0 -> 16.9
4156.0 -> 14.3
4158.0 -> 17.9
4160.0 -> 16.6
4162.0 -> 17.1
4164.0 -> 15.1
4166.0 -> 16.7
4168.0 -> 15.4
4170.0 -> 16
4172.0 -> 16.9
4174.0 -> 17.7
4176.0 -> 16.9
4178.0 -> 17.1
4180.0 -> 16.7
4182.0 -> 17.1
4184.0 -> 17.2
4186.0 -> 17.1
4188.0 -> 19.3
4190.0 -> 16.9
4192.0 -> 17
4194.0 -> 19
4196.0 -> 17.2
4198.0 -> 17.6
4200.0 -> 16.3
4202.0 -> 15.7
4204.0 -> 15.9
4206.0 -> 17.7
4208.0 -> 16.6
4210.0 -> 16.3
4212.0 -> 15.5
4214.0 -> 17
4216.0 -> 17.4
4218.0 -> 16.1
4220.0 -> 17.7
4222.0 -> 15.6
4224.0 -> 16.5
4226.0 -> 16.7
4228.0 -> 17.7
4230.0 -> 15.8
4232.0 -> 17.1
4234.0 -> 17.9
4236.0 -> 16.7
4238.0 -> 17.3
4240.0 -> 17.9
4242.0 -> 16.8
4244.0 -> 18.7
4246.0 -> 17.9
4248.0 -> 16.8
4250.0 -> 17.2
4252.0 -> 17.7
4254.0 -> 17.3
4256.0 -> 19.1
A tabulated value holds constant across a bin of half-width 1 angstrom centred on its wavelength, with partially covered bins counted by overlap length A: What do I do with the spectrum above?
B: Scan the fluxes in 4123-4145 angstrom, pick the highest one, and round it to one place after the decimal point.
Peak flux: 18.6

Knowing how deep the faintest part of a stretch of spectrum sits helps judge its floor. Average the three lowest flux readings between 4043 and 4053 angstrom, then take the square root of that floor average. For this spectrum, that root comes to 4.12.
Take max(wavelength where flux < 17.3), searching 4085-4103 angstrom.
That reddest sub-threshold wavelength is 4102.0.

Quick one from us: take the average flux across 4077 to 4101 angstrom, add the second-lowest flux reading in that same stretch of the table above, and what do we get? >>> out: 33.8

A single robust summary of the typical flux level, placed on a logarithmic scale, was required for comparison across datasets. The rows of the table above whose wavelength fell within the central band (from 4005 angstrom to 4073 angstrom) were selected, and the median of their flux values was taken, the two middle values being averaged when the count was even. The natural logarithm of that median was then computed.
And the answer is 2.86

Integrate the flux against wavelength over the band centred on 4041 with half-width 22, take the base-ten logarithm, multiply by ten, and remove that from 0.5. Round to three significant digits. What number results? -28.4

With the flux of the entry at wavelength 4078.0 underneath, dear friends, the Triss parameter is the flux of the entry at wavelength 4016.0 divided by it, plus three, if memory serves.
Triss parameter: 4.03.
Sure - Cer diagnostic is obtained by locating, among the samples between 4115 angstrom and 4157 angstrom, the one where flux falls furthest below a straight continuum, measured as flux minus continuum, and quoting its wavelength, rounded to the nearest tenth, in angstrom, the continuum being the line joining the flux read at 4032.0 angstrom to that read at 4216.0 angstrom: 4156.0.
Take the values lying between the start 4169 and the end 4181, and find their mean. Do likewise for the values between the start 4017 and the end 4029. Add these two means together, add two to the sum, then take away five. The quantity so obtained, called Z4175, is 31.4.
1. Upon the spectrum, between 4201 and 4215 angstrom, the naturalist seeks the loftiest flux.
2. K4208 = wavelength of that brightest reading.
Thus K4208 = 4206.0 angstrom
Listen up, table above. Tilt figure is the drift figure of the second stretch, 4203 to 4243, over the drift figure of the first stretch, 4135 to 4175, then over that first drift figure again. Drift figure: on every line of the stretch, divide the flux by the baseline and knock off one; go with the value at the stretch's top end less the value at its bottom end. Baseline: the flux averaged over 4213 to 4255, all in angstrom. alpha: 31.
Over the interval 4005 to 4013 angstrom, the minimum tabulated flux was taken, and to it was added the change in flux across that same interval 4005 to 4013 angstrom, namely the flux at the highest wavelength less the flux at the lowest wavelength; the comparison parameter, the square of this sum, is 253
